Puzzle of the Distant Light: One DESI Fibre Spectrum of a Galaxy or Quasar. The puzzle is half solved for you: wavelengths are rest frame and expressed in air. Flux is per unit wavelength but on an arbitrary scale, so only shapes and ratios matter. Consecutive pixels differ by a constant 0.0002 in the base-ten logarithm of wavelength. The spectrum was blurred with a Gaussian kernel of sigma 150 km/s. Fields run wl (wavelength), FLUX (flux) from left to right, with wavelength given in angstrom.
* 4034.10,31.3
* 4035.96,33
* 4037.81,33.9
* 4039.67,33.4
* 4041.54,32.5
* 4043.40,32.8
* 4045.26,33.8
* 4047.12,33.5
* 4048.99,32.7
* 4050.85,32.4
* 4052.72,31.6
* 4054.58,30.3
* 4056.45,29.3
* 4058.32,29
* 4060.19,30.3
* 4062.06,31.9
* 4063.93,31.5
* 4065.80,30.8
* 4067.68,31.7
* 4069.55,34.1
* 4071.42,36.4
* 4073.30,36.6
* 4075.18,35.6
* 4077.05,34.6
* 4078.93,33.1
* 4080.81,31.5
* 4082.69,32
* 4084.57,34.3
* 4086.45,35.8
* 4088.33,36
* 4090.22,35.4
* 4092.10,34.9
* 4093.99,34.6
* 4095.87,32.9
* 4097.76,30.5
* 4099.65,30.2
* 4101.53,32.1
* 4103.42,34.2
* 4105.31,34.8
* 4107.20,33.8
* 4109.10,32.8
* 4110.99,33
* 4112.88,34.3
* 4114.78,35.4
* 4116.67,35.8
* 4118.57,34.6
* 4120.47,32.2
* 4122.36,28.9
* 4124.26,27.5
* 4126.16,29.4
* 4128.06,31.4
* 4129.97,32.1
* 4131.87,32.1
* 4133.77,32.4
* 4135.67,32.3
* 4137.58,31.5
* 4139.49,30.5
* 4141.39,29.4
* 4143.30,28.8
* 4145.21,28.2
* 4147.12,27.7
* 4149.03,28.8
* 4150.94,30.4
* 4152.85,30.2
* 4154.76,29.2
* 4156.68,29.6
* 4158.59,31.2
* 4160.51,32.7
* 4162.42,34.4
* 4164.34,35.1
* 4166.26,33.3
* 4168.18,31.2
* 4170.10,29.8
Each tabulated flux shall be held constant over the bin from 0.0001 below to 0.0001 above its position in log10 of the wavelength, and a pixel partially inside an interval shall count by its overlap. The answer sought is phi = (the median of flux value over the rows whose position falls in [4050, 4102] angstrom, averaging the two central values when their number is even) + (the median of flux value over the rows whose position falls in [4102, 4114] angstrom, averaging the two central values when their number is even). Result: 66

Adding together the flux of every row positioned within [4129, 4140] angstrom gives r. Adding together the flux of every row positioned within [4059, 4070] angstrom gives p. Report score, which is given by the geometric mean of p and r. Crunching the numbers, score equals 191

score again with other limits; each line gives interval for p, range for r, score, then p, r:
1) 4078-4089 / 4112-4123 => 202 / 203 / 201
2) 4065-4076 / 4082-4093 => 207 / 205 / 208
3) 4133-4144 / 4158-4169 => 191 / 185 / 198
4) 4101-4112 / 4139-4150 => 187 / 201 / 173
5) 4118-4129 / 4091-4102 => 190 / 184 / 195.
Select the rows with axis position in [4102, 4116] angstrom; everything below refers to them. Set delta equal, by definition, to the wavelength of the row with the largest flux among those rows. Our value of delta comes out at 4114.78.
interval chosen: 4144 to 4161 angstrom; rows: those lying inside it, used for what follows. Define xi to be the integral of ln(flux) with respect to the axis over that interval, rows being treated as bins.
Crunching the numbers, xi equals 57.6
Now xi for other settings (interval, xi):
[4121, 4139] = 61.7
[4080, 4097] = 60.0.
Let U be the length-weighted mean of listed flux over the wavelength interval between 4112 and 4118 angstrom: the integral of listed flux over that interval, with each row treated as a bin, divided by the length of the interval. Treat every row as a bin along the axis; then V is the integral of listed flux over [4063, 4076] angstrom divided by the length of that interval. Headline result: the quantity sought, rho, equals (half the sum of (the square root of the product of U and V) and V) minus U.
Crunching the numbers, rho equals -1.0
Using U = 35.1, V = 34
